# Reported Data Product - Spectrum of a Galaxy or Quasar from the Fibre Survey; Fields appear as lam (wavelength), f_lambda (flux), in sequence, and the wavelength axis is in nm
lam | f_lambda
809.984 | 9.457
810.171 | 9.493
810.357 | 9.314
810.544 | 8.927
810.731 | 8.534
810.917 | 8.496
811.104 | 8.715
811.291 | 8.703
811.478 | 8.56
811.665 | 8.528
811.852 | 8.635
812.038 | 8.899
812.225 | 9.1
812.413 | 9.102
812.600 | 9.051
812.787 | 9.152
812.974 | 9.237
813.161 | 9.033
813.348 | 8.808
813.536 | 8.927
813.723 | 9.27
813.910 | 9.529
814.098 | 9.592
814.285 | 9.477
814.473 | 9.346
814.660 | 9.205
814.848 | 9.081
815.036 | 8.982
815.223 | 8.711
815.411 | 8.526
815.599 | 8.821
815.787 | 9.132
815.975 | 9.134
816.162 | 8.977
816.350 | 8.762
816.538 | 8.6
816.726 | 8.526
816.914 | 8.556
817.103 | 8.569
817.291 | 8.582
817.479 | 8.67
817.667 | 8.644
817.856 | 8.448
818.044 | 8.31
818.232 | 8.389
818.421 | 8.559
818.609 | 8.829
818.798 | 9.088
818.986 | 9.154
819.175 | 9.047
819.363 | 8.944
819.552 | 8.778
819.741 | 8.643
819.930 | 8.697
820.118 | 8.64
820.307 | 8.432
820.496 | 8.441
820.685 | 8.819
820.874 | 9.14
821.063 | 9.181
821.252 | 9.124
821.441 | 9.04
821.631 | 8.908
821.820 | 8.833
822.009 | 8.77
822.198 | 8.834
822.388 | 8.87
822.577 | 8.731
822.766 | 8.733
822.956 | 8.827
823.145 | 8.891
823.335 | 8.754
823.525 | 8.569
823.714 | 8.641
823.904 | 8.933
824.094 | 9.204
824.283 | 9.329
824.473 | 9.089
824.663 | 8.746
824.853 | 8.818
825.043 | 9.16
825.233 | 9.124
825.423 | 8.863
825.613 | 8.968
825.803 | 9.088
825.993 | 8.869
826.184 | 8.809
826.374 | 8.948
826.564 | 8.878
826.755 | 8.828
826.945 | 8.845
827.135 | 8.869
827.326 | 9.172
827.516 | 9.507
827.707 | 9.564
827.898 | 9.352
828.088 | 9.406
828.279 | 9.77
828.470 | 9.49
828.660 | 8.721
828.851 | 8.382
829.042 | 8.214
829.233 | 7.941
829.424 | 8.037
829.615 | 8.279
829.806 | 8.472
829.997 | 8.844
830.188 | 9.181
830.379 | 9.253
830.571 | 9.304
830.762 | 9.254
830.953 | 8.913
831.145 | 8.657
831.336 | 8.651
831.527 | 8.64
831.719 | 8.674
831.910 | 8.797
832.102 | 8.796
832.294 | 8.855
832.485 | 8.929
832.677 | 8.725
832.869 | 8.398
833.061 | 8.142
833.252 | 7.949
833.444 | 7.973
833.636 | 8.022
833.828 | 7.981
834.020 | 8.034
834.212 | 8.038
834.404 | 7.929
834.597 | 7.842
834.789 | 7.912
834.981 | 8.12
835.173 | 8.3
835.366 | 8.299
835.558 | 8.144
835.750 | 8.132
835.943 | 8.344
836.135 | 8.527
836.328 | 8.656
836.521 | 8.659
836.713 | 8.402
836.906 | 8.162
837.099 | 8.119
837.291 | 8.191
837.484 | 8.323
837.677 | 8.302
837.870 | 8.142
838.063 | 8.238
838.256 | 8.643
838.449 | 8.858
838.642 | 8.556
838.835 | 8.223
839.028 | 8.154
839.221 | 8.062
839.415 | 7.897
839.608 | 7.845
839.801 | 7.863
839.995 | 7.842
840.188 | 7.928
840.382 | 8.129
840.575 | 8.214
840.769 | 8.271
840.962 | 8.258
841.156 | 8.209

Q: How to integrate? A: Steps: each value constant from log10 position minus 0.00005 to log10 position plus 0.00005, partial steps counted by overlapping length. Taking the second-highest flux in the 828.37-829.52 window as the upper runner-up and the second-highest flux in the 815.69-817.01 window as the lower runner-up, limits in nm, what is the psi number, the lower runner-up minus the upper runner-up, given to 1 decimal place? 0.4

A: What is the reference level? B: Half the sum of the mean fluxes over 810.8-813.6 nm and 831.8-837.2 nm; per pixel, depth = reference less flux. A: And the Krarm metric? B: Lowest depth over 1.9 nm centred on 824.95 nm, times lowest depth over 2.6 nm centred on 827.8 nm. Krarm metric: 0.90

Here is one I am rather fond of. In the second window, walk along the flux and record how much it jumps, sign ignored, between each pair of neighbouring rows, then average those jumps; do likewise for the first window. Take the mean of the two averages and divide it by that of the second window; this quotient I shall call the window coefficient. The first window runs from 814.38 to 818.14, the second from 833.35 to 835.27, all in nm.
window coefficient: 1.25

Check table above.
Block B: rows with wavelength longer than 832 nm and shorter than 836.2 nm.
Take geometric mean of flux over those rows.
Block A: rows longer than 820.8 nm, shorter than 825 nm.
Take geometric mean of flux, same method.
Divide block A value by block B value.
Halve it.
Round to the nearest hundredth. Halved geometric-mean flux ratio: 0.54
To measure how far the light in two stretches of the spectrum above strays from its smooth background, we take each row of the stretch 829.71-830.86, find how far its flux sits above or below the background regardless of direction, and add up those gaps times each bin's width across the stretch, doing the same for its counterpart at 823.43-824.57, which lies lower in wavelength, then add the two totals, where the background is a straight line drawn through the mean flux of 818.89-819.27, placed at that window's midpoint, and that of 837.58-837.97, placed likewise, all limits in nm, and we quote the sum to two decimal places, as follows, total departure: 0.91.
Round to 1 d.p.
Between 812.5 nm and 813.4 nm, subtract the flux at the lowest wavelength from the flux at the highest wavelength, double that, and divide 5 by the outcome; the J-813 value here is -10.3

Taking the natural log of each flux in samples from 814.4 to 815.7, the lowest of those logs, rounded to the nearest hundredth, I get 2.14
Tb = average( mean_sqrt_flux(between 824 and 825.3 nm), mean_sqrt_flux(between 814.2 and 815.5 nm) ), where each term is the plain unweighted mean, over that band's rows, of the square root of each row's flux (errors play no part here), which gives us 3.009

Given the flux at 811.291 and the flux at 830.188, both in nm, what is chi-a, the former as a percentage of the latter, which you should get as 95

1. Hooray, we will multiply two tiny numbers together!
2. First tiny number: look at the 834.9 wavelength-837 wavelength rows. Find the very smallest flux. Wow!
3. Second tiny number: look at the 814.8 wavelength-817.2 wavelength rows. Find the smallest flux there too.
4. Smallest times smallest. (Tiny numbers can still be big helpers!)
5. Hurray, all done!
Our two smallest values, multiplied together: 69.2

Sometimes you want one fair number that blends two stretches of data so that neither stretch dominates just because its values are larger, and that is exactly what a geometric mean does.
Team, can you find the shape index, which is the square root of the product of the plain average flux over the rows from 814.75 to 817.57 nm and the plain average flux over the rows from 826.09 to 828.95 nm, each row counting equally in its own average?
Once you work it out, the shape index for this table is 8.94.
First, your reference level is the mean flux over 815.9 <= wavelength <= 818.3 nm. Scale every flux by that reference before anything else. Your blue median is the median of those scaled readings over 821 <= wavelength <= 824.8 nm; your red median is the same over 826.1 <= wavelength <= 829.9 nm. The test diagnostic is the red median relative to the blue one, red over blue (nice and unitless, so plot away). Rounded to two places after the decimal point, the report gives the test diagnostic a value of 1.00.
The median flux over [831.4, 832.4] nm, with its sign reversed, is -8.8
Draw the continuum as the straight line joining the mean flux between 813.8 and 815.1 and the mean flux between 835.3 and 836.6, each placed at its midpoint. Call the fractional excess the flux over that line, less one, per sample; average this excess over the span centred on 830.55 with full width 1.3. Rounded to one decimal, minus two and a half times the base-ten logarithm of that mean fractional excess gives 3.2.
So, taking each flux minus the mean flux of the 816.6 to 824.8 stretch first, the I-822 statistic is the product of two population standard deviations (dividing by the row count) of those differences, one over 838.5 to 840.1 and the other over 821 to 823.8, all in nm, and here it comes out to 0.04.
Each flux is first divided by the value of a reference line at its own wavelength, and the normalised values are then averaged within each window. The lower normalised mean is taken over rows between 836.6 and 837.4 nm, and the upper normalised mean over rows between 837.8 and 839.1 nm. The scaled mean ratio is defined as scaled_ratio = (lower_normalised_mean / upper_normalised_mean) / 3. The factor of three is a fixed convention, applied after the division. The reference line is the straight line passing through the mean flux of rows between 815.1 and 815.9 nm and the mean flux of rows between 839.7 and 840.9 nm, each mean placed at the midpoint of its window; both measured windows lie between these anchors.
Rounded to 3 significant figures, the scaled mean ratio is 0.324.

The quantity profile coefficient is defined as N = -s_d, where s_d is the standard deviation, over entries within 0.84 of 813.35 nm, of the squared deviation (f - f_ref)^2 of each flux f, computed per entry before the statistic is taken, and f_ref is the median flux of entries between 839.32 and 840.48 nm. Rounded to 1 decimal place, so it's -0.7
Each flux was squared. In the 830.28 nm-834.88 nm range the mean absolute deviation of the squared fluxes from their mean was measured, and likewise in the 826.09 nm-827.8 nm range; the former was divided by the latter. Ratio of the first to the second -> 1.6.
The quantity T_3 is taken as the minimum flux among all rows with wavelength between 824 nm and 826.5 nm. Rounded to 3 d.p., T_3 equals 8.746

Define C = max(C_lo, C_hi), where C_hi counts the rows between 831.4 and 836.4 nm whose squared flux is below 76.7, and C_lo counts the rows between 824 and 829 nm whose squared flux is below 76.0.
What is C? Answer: 22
